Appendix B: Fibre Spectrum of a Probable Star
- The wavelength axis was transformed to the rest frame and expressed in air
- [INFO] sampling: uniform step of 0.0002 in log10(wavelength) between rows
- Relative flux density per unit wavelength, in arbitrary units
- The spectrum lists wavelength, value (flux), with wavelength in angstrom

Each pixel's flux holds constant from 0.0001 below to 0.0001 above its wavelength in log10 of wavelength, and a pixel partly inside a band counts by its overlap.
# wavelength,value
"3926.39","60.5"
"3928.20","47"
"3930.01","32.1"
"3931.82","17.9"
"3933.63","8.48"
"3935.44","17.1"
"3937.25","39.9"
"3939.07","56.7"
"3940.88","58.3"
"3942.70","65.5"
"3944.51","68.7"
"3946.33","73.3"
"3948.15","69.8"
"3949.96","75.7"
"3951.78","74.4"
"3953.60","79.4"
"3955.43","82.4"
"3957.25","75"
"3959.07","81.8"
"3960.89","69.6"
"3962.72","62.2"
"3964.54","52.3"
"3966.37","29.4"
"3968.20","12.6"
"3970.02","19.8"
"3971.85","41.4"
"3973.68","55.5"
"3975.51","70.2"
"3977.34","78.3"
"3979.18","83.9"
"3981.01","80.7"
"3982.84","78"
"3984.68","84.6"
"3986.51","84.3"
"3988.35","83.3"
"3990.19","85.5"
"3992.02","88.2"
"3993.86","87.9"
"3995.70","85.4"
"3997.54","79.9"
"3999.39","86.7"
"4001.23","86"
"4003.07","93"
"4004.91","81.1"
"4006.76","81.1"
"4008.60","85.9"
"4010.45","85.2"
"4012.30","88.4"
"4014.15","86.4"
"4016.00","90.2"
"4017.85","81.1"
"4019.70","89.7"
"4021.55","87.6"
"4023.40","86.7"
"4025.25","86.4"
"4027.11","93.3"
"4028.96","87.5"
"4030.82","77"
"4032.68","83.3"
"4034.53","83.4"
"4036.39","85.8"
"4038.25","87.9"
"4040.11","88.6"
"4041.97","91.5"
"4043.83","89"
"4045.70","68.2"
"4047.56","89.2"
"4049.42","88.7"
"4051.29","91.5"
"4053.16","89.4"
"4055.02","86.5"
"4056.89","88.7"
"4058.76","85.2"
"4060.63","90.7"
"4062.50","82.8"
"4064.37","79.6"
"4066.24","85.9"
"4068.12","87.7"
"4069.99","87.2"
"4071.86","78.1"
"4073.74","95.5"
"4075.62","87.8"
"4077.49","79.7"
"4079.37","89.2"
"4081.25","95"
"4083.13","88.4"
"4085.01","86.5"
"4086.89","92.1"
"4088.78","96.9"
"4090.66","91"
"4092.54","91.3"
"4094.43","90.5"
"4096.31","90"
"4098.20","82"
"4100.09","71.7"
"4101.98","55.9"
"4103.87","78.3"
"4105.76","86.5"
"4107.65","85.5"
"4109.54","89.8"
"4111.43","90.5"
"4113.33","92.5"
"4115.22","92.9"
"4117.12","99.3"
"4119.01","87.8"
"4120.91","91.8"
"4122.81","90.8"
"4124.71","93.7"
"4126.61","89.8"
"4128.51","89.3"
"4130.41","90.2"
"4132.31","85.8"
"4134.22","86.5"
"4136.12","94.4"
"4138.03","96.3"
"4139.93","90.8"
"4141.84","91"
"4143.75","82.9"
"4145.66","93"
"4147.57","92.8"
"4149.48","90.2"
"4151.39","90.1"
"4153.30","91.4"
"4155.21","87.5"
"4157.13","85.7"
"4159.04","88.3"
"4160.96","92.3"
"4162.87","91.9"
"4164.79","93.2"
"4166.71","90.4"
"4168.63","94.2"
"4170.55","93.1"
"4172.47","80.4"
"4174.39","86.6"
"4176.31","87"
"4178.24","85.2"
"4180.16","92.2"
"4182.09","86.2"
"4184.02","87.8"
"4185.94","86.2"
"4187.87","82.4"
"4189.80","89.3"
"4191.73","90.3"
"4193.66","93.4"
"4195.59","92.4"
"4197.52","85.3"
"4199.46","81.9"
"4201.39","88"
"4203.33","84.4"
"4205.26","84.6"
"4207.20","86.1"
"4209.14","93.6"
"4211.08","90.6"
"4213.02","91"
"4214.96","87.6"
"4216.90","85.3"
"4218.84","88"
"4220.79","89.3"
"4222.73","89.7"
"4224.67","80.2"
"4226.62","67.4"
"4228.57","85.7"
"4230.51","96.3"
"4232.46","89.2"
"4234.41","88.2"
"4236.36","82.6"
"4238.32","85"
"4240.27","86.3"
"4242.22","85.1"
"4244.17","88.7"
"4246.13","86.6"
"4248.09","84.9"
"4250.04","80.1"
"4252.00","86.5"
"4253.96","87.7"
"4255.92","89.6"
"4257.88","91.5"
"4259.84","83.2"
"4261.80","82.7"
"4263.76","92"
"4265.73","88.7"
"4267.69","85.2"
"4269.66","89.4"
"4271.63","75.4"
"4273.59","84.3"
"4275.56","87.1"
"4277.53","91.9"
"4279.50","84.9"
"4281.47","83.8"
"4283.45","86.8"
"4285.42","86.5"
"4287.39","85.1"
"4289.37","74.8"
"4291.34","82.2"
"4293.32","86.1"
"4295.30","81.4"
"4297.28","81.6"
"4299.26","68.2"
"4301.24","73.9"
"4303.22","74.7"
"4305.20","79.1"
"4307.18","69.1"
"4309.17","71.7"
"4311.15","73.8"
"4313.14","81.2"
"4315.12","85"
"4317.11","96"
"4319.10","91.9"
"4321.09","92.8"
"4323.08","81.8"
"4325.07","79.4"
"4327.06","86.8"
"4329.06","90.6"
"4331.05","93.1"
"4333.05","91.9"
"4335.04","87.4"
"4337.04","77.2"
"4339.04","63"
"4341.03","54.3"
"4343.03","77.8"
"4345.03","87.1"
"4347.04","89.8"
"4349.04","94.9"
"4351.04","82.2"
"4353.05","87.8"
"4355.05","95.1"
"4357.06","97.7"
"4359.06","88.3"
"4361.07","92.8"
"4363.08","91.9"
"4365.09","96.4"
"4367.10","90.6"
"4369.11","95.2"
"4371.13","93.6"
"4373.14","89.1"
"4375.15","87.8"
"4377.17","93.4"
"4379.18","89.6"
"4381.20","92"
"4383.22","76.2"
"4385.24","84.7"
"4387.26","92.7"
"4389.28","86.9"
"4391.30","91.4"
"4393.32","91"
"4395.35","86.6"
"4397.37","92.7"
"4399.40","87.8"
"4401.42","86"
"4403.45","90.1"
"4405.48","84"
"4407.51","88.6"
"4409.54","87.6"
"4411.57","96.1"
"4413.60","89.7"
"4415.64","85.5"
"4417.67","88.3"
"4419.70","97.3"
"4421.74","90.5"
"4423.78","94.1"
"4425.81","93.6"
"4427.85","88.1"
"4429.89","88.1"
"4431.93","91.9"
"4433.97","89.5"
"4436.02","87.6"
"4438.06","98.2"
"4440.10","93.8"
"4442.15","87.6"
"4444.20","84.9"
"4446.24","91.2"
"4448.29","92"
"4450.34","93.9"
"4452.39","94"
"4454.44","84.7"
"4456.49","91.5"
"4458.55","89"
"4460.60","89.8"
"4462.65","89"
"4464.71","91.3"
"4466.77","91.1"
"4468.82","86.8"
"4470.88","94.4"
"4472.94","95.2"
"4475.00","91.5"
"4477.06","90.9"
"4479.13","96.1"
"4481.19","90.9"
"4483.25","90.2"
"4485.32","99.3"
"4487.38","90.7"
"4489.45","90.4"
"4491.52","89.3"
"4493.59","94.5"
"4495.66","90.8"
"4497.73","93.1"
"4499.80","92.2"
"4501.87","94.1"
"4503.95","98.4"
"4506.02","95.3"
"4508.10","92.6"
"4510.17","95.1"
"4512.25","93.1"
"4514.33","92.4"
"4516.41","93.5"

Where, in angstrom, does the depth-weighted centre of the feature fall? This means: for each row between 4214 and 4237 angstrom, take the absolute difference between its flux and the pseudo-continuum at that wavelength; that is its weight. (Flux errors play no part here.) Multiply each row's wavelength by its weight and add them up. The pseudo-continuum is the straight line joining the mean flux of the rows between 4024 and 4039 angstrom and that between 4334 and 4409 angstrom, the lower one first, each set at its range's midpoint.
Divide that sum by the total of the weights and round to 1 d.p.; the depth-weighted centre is 4227.2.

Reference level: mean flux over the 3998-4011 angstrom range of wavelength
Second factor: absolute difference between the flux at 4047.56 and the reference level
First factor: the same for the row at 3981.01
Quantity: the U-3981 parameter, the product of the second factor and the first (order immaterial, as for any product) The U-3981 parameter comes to 18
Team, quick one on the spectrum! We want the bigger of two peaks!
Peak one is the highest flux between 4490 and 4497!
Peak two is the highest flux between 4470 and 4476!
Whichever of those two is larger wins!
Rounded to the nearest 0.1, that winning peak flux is 95.2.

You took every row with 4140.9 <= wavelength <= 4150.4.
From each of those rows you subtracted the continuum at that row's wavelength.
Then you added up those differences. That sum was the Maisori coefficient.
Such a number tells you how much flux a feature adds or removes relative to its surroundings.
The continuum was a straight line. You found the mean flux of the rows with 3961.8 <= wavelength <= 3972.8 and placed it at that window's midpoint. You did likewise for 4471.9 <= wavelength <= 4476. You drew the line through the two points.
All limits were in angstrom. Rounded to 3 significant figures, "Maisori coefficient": 168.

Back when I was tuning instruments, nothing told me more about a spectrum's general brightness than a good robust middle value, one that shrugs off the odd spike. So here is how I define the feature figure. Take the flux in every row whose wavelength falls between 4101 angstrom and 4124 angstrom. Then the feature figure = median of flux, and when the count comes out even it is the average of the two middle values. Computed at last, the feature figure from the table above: 90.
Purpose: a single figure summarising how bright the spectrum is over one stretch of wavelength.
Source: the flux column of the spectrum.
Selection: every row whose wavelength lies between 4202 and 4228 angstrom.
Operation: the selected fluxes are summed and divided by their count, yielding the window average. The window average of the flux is 86.0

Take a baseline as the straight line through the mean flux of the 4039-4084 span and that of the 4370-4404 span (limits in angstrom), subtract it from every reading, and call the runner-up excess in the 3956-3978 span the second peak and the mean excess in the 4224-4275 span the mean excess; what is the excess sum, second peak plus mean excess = -11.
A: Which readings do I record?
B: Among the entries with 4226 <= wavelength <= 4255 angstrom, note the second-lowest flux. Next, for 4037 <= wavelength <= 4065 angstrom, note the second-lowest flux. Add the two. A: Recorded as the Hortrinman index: 160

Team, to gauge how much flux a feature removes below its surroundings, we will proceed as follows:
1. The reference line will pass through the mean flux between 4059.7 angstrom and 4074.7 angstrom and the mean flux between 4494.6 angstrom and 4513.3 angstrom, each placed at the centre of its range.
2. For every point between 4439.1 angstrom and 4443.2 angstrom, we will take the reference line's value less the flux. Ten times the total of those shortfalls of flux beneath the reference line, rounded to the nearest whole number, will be 40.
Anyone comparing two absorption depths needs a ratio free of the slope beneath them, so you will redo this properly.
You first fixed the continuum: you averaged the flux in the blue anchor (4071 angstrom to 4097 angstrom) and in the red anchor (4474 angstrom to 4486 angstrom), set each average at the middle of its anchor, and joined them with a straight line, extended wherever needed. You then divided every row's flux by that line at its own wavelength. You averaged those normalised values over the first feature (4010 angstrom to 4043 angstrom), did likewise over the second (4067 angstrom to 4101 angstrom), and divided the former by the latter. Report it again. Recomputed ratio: 0.99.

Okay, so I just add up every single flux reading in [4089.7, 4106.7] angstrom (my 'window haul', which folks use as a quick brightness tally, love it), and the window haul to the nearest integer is 737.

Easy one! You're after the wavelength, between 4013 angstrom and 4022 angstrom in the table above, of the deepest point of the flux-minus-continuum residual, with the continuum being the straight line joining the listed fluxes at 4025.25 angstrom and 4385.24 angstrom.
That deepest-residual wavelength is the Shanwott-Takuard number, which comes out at 4017.85 angstrom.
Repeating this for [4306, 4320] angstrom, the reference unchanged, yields 4307.18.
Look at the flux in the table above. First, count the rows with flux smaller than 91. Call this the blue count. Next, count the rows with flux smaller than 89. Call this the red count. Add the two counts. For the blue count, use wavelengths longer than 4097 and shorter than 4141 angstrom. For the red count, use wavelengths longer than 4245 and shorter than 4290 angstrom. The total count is 34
